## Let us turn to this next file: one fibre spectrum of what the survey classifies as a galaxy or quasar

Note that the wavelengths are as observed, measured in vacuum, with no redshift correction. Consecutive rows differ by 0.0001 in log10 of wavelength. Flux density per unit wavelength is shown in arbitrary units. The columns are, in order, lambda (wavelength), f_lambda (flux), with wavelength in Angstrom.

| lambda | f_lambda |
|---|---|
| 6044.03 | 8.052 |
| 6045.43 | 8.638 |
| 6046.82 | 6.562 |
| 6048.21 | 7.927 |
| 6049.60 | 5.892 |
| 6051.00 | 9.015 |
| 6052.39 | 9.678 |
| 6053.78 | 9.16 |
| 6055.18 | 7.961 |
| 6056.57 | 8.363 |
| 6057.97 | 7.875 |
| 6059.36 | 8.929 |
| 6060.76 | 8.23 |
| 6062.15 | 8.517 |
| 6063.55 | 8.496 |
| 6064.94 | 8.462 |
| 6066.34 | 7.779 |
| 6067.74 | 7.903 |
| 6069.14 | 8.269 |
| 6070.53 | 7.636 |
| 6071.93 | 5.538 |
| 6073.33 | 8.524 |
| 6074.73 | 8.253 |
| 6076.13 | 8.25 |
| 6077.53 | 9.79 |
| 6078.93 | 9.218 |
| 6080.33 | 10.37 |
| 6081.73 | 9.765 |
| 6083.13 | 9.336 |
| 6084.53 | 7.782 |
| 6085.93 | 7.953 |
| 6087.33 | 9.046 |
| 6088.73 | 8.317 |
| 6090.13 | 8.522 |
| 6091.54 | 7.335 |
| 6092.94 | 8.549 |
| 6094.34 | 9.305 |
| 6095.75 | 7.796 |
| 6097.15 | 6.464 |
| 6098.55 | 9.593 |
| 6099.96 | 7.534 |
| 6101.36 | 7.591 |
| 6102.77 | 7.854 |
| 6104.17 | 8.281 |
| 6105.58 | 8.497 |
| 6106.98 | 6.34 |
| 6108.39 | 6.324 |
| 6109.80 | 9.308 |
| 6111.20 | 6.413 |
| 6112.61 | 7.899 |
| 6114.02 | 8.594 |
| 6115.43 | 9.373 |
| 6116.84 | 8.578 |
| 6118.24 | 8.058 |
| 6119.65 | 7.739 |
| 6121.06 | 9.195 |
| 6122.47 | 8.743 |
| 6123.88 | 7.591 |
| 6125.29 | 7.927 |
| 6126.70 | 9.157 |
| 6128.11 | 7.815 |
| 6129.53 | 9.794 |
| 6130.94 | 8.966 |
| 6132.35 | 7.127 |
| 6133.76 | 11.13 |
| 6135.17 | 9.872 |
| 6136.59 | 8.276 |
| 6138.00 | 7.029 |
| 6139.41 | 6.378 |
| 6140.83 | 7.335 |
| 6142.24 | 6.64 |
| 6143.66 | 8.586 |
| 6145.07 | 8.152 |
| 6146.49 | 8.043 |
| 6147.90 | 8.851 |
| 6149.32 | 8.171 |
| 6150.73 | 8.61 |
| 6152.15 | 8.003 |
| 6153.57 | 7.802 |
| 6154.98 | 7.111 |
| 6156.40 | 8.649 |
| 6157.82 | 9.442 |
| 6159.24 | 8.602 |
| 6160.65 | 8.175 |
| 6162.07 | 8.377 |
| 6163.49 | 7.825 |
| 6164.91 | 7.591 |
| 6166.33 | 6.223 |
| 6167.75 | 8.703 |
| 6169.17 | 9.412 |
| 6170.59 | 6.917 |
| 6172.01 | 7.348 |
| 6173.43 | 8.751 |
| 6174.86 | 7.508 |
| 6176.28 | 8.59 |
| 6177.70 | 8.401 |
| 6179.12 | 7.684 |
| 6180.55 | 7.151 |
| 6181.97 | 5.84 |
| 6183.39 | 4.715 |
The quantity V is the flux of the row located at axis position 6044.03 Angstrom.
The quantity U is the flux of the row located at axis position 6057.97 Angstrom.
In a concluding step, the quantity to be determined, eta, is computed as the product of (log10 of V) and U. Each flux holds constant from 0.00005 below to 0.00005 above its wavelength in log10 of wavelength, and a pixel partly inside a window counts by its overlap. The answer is 7.1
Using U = 7.875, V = 8.052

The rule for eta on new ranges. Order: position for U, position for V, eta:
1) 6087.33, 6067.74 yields 8.1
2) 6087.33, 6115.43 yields 8.8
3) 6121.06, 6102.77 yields 8.2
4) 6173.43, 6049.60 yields 6.7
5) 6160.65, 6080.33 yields 8.3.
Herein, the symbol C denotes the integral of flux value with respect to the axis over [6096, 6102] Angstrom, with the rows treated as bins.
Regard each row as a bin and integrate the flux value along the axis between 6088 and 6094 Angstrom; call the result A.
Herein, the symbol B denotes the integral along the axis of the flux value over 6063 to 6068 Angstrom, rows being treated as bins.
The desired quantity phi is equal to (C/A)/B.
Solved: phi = 0.0231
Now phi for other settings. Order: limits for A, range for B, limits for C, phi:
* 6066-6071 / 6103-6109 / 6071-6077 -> 0.0262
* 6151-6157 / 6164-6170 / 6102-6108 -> 0.0203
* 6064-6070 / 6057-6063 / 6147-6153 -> 0.0205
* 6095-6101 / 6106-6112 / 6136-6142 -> 0.0213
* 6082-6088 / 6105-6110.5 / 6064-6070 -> 0.0225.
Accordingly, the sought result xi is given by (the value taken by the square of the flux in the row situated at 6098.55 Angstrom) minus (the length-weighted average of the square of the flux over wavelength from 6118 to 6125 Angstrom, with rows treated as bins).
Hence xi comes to 23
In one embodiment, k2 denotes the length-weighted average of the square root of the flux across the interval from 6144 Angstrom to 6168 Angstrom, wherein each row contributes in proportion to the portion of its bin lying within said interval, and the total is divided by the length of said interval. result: 2.85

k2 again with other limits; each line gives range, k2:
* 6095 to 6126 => 2.82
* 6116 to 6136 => 2.94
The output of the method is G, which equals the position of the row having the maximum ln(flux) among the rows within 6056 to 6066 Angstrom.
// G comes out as 6059.36 Angstrom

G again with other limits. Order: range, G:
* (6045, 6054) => 6052.39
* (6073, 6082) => 6080.33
